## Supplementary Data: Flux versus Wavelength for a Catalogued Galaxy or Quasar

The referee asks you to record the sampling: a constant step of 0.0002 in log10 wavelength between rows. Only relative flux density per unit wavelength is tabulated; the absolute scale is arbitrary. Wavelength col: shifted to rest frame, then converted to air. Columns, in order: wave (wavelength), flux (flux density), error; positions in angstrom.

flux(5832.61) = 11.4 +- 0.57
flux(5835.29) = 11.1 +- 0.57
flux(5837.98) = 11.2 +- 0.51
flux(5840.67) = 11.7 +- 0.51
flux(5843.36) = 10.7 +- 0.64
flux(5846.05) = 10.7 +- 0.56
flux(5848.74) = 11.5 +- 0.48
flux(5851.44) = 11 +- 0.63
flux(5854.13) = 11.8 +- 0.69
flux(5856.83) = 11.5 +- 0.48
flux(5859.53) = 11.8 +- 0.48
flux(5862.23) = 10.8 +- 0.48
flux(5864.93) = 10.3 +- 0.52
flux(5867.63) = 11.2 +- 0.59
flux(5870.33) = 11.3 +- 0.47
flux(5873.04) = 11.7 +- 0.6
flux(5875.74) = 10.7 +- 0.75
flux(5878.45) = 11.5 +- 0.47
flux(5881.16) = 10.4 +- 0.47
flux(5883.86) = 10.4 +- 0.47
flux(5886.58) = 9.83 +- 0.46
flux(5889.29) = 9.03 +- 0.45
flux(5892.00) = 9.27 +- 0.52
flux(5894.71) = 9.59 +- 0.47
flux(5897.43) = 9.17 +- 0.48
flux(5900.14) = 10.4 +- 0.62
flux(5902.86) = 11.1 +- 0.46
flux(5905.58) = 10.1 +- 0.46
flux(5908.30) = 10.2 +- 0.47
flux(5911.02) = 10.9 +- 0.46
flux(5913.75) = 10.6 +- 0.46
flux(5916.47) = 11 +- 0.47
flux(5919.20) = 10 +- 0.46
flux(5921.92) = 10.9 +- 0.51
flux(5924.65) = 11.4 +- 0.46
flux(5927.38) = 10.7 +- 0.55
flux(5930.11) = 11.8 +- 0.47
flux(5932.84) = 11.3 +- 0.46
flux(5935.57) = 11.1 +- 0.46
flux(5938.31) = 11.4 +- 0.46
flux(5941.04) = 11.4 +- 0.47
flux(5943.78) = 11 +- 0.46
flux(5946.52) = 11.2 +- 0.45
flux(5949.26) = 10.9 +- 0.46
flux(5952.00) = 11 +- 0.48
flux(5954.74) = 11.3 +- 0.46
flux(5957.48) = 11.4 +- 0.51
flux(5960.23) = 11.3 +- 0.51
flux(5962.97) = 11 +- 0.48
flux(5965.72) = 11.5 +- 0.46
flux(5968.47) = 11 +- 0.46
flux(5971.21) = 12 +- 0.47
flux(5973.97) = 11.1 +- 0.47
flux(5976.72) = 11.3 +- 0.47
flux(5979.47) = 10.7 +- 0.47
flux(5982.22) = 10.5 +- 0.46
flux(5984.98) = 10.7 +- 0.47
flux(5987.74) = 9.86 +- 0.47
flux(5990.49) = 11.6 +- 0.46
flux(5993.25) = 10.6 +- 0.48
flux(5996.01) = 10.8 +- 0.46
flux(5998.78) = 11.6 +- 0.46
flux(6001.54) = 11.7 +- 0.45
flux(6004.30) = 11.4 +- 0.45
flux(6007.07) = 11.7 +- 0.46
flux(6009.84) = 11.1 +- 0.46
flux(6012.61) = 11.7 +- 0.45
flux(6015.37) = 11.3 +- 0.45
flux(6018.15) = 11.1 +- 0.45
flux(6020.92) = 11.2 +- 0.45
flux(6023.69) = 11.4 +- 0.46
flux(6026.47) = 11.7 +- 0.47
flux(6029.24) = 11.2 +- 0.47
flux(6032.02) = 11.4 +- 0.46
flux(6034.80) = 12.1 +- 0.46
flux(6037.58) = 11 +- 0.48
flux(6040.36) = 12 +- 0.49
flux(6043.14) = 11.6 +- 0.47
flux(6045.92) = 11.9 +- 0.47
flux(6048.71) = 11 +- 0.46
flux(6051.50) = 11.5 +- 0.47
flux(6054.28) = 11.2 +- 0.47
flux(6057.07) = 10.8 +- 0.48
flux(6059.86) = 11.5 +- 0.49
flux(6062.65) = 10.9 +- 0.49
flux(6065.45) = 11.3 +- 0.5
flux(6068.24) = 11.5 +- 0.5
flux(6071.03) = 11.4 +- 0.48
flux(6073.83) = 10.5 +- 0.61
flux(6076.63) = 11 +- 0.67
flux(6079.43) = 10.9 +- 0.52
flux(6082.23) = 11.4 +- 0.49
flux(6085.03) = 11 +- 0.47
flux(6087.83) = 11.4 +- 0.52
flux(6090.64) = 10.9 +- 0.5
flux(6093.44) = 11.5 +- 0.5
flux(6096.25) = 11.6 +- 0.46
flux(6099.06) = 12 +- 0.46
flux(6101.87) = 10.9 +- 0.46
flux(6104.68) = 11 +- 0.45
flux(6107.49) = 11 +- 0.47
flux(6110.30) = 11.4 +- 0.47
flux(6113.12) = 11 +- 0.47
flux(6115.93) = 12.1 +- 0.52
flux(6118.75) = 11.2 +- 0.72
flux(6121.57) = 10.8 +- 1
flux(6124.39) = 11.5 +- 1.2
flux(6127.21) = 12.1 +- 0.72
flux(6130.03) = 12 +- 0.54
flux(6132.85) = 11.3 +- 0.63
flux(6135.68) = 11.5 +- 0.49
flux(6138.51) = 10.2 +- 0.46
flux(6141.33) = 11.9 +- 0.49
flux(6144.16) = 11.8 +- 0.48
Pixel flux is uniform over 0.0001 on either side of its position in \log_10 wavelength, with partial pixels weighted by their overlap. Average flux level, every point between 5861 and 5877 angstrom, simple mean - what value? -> 11.0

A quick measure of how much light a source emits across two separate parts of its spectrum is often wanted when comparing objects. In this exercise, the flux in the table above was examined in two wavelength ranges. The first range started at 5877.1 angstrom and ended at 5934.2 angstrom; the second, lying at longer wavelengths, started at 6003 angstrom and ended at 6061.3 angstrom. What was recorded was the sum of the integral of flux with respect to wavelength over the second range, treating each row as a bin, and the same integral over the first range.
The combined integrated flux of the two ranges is 1263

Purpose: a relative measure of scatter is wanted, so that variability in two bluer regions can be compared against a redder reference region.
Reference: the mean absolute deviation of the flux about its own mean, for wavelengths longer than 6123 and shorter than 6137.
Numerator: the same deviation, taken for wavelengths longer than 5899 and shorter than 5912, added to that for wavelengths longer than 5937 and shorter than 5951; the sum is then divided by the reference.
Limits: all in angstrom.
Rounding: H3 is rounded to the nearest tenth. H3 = 1.9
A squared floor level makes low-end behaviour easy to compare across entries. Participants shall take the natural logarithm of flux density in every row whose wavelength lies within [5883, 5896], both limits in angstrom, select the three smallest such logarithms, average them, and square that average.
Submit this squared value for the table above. 4.97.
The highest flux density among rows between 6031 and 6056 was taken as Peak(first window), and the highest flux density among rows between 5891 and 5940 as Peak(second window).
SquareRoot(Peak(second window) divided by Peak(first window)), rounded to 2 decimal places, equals 0.99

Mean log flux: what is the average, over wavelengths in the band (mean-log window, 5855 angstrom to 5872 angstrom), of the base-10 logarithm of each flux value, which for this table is 1.05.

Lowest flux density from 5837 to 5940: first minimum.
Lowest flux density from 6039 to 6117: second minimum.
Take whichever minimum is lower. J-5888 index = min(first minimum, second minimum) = 9.0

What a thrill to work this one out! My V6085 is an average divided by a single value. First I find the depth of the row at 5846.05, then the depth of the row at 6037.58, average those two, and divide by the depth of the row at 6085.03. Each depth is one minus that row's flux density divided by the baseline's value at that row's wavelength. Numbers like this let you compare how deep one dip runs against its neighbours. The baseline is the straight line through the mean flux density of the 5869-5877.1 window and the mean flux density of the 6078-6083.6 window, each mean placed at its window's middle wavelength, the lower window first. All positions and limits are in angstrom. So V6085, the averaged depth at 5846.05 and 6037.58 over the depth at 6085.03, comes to 2.4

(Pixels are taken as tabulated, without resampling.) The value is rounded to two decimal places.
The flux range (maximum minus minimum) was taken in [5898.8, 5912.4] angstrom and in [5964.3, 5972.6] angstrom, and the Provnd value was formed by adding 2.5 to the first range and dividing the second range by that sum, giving 0.29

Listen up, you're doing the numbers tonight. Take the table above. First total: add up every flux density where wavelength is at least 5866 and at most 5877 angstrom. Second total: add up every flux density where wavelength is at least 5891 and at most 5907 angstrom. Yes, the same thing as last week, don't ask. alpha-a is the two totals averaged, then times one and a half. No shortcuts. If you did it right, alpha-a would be 78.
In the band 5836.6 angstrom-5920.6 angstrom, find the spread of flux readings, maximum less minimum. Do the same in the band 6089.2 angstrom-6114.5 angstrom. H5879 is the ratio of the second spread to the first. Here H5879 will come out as 0.4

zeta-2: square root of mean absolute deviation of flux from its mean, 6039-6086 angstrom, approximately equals 0.57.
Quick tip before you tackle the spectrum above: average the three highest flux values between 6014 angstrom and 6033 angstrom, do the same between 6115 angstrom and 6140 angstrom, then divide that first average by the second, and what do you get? 0.95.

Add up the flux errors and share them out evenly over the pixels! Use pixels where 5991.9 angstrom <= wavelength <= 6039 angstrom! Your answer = 0.460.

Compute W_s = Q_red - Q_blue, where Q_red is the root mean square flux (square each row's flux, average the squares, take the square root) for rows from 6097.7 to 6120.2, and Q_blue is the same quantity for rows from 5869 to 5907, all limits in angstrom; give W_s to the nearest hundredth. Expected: 0.98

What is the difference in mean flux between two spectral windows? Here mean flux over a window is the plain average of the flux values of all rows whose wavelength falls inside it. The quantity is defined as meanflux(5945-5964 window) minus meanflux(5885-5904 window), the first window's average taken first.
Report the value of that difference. 1.4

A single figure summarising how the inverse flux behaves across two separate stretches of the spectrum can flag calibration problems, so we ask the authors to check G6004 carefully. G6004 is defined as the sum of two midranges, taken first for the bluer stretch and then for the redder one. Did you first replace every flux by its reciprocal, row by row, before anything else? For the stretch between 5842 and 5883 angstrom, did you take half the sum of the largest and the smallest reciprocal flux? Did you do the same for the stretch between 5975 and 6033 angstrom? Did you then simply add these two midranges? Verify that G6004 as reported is 0.184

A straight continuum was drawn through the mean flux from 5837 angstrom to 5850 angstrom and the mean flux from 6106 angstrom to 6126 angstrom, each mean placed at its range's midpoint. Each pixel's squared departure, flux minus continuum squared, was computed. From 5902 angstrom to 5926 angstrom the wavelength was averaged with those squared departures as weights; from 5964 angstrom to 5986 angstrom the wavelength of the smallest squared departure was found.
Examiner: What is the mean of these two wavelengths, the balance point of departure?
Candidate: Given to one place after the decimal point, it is 5944.5 angstrom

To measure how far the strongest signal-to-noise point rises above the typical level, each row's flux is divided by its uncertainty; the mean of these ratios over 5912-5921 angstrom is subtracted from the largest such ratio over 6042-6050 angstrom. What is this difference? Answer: 2.6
